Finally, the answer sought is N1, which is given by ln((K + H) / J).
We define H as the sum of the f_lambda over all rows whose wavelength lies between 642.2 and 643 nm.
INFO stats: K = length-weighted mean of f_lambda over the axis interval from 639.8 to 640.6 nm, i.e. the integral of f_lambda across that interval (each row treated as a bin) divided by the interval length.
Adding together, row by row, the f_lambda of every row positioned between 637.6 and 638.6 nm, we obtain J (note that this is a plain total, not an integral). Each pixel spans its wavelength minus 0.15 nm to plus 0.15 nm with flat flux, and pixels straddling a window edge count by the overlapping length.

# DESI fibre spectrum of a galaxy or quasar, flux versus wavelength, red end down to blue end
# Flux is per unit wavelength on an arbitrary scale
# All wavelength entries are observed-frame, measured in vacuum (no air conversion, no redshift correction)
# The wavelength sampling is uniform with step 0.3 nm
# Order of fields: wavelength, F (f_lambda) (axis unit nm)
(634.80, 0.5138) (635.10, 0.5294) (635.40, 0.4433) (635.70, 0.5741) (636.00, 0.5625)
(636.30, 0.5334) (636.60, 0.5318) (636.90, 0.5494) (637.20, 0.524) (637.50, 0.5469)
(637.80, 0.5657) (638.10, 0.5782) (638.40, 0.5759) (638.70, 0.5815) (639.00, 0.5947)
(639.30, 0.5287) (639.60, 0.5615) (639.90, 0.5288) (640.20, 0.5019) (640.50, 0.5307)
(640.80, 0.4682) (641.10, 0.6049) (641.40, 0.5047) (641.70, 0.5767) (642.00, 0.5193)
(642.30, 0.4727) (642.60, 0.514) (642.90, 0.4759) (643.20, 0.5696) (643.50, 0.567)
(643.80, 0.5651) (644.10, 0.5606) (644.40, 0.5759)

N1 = 0.142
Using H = 1.46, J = 1.72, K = 0.519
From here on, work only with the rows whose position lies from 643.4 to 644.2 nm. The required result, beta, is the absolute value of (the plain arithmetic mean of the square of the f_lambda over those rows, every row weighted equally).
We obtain 0.318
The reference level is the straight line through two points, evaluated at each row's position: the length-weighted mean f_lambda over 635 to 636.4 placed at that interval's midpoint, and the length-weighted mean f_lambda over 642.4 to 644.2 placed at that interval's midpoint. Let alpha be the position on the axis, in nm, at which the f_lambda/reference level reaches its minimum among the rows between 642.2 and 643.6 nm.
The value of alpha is 642.30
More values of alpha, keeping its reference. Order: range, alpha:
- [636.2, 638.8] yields 637.20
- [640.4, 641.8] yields 640.80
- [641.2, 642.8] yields 642.30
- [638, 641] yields 640.80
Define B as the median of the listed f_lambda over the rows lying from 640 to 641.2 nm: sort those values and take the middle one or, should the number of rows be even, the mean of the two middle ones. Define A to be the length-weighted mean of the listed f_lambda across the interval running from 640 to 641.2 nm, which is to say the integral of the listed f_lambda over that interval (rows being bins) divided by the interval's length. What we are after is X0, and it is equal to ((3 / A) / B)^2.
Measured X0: 123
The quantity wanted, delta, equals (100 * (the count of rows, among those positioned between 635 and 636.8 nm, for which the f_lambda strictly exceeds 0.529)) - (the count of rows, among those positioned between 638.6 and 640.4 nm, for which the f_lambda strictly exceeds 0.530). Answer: 497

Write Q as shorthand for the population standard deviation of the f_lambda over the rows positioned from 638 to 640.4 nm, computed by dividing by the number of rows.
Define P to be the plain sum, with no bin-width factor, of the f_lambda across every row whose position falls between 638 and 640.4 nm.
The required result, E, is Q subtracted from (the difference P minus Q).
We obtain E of 4.4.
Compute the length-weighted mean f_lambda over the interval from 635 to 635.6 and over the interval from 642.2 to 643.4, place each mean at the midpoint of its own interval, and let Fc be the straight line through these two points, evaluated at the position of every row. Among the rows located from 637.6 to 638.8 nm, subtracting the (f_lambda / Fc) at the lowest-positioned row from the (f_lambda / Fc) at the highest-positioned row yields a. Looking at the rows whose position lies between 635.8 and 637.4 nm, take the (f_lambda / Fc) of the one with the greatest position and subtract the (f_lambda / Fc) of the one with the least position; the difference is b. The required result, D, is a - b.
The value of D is 0.11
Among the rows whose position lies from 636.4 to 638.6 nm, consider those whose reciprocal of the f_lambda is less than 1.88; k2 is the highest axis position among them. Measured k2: 638.40 nm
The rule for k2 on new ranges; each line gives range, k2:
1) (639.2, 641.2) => 641.10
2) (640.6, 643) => 641.70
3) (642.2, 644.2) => 644.10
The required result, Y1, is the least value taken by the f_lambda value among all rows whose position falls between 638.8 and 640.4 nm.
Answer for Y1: 0.5019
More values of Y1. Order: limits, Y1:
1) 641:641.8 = 0.5047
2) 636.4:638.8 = 0.524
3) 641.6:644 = 0.4727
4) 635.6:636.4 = 0.5334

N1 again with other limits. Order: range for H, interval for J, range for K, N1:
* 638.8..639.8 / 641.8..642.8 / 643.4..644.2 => 0.401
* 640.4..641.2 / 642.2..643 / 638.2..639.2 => 0.401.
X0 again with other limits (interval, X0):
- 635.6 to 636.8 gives 99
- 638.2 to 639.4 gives 82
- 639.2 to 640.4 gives 114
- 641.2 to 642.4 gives 125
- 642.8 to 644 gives 94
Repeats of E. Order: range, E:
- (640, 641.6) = 2.5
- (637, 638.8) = 3.3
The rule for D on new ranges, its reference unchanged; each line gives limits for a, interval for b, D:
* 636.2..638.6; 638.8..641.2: 0.07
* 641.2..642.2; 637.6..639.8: 0.05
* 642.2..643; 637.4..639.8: -0.01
